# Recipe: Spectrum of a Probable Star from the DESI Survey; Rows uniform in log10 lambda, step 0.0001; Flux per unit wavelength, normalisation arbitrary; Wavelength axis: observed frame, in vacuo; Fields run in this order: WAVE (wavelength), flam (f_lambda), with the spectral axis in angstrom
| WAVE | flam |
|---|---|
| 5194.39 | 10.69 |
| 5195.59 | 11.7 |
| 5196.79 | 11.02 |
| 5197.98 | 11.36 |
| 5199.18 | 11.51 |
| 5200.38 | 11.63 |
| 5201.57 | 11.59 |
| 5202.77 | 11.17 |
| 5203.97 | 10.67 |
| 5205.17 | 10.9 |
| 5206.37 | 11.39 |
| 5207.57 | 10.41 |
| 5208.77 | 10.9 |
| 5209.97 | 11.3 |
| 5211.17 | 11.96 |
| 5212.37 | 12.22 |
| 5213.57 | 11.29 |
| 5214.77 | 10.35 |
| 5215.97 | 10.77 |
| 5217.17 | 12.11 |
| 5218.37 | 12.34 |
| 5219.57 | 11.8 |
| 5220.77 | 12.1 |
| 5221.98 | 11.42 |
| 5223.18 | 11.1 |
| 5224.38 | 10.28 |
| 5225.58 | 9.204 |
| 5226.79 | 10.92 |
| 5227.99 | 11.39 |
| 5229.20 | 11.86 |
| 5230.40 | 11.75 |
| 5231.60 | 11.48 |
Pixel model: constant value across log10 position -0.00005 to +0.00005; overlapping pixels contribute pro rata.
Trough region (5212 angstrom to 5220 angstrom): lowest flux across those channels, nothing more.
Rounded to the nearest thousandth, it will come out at 10.350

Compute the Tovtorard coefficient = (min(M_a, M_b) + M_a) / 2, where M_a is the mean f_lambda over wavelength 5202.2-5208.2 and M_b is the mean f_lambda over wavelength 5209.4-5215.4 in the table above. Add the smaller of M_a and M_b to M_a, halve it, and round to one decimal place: 10.9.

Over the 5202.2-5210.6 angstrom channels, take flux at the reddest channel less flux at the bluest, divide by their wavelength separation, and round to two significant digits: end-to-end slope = 0.018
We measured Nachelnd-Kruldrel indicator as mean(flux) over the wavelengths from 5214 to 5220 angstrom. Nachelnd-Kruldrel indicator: 11.47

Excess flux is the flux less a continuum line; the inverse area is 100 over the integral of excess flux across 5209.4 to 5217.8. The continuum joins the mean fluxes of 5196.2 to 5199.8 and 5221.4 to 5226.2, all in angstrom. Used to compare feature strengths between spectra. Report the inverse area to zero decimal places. 19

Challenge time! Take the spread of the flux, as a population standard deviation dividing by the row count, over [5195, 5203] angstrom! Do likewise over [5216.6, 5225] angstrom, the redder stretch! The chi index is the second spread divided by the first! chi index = 2.8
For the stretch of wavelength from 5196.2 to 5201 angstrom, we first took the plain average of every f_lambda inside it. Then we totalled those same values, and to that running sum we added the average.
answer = 56.9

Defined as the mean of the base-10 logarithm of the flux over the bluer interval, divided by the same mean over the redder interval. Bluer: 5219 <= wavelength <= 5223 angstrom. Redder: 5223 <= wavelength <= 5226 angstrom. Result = 1.06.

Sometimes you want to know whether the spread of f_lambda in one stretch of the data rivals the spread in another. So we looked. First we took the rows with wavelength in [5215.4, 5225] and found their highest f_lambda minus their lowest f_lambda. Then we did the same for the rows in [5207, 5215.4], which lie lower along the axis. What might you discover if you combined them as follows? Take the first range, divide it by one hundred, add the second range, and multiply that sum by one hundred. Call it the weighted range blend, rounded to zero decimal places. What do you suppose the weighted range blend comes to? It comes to 189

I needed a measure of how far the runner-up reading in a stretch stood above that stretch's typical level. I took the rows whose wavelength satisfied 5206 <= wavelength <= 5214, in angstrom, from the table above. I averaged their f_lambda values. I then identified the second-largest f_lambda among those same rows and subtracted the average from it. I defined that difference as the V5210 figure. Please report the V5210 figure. 0.61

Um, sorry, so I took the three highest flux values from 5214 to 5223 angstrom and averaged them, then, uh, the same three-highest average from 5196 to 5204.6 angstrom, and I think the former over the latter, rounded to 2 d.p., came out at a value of 1.05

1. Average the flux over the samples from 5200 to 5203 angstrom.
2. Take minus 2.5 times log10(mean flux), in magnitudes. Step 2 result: -2.65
